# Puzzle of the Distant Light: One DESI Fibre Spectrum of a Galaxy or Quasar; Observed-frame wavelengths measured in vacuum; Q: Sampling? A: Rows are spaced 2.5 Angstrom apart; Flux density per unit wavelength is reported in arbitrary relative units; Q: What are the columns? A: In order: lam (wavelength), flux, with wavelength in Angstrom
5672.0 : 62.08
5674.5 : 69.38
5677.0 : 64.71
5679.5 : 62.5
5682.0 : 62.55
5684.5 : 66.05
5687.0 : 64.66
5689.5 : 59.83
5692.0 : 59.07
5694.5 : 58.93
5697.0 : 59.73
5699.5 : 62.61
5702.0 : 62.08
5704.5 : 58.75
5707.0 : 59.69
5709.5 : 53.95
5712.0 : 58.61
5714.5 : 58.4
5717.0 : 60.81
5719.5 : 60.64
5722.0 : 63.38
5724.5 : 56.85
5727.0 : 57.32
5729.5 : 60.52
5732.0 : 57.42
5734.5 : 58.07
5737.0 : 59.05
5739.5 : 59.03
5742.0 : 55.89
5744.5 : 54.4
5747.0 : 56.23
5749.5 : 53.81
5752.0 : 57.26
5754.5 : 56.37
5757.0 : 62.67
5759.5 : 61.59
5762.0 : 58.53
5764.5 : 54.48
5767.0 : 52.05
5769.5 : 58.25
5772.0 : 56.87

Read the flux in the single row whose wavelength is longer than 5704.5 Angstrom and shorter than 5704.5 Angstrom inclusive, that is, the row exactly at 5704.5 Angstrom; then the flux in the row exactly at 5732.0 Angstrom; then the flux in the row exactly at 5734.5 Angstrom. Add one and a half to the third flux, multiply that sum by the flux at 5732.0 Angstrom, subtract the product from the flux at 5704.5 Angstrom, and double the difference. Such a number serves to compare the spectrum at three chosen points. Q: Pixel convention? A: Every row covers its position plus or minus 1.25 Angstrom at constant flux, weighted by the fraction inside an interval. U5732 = -6724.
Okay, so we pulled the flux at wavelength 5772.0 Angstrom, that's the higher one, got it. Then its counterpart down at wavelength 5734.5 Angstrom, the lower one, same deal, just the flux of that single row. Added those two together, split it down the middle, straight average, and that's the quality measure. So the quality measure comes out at 57.5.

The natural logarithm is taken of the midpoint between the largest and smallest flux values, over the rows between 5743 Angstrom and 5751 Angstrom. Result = 4.01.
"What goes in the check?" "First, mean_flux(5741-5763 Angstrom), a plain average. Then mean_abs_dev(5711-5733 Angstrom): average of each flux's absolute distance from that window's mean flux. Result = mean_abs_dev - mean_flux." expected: -55.6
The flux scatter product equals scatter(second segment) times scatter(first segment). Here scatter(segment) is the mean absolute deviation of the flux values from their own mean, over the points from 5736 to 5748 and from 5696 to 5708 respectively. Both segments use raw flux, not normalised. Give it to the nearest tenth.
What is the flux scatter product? 2.4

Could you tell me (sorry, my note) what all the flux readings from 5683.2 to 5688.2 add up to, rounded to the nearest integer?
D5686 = 131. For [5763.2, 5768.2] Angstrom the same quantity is 107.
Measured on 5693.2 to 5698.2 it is 119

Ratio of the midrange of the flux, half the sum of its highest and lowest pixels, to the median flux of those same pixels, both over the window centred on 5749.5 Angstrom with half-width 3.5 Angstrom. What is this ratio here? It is 0.99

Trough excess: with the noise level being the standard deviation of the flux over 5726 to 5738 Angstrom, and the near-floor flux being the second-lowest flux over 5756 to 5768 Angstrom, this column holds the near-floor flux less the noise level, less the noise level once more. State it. 52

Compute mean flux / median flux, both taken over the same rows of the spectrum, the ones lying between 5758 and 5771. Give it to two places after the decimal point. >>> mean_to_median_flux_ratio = 0.98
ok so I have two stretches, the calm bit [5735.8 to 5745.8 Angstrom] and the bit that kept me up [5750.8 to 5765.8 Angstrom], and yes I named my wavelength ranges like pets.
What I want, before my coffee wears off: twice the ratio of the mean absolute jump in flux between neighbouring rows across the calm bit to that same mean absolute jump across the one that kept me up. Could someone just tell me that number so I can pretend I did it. 1.01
